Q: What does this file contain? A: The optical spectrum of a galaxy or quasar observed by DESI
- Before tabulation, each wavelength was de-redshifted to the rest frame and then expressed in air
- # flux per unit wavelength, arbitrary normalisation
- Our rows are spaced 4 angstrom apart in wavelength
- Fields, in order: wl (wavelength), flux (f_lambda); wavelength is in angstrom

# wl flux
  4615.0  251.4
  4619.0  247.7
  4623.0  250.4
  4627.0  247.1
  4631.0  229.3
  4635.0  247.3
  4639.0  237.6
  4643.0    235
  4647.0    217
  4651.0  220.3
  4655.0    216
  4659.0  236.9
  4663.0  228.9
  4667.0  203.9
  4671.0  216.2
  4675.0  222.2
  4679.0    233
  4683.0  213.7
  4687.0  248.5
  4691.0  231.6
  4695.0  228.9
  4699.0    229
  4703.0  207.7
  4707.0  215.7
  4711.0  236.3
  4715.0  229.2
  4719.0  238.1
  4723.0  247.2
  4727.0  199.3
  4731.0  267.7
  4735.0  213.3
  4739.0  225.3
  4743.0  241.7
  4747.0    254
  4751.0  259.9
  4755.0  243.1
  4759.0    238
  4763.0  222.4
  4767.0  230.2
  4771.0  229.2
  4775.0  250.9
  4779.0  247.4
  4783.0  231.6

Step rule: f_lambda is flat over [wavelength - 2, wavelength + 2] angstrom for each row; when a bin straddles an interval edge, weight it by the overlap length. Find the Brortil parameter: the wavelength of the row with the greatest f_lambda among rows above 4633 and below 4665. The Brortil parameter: 4635.0 angstrom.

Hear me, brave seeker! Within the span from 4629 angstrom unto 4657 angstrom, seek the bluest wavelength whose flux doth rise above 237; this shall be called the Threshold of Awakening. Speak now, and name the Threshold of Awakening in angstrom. 4635.0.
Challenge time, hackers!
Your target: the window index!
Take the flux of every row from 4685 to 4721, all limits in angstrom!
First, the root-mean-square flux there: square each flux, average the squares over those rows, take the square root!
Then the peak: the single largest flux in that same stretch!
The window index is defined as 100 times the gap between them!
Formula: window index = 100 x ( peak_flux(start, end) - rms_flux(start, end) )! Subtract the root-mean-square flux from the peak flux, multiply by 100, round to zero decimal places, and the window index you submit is 1878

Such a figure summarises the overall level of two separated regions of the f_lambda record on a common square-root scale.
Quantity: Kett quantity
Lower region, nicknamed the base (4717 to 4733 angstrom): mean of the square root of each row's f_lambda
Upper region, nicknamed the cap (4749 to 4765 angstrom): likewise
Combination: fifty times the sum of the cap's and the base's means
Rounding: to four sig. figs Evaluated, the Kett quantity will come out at 1546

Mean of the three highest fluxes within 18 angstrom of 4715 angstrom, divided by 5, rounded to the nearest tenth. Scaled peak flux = 50.2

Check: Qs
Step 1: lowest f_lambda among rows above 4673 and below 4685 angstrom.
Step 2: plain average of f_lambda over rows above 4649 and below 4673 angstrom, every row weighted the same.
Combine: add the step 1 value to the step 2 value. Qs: 434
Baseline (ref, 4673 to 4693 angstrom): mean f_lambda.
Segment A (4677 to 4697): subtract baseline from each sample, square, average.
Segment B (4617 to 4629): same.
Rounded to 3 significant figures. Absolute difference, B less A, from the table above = 223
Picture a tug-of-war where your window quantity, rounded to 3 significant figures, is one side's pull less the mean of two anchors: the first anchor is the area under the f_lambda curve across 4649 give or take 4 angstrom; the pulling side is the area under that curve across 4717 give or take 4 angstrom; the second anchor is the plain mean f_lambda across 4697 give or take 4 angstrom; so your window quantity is 880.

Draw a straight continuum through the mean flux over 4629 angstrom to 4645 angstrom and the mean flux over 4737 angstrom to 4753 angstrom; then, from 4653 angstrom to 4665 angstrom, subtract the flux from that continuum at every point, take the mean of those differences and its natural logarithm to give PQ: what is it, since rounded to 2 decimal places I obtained 2.46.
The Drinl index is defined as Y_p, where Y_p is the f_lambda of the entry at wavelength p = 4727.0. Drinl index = 199.3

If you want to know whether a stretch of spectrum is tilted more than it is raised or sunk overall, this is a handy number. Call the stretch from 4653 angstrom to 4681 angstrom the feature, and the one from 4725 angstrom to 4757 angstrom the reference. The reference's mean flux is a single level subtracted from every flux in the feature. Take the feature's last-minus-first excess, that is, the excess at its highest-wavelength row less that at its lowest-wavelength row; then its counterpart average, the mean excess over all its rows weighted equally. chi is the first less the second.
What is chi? 33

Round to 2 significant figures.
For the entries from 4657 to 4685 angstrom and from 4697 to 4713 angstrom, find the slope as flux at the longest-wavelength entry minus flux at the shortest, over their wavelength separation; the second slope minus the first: 1.6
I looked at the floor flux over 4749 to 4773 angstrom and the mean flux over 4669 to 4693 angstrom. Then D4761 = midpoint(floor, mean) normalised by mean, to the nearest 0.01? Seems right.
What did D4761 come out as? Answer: 0.99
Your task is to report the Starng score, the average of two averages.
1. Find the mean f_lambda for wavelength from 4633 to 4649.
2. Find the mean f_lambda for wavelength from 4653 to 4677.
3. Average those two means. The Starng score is 227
